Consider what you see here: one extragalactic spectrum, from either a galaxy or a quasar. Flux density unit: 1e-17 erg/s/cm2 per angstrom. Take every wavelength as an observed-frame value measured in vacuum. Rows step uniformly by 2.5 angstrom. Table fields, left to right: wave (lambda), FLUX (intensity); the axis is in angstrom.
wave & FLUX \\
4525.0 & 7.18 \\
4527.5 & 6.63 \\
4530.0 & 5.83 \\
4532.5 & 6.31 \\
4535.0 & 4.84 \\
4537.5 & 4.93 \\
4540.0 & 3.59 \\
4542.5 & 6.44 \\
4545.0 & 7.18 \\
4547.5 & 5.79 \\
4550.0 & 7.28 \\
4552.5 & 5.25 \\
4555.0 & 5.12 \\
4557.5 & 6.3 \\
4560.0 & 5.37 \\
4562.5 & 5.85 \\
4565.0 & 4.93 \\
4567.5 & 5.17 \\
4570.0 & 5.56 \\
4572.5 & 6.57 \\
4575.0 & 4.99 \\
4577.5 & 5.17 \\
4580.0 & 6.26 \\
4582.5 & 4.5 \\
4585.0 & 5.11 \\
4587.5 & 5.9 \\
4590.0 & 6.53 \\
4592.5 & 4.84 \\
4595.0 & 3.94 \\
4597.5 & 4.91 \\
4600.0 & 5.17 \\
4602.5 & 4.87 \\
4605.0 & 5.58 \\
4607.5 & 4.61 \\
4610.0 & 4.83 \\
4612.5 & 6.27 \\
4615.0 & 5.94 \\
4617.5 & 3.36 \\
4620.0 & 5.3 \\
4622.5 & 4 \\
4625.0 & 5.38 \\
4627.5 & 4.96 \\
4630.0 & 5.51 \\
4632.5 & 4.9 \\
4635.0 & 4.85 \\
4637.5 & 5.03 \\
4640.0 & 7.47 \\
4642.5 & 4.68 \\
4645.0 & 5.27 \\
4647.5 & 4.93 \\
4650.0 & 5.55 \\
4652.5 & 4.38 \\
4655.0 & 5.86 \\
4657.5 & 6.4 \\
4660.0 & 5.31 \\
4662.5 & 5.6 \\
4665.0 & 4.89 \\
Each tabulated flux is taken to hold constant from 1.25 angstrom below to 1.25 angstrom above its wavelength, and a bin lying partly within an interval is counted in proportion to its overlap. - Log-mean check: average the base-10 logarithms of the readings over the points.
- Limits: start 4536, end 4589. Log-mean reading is 0.742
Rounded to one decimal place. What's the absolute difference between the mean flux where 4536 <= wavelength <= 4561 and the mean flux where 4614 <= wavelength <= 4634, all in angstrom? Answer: 0.8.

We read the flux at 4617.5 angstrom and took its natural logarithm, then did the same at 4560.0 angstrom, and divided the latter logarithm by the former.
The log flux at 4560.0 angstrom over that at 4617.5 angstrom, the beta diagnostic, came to 1.39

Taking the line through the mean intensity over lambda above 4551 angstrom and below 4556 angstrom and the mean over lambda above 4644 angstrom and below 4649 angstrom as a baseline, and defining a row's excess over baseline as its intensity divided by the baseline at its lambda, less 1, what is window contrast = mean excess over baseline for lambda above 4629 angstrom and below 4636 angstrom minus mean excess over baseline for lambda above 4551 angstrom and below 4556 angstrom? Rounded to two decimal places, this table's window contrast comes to -0.01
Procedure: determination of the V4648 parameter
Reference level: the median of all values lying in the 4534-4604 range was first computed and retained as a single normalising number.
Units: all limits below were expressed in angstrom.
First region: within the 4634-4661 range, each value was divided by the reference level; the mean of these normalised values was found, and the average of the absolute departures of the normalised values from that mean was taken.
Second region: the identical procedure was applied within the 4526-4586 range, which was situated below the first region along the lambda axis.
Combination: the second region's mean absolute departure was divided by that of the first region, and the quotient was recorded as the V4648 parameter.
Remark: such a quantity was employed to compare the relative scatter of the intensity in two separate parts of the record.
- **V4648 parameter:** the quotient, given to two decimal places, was 1.10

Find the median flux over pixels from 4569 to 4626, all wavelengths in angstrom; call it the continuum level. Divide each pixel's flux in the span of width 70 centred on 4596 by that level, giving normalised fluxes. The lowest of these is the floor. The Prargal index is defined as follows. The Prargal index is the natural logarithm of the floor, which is -0.43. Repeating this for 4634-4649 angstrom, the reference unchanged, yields -0.10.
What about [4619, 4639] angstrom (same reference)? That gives -0.26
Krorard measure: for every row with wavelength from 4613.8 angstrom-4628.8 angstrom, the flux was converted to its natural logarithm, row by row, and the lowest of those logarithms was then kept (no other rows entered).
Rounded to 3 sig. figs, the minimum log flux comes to 1.21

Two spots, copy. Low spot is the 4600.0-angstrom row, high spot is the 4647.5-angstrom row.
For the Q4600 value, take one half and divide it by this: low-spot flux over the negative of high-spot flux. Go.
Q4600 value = -0.48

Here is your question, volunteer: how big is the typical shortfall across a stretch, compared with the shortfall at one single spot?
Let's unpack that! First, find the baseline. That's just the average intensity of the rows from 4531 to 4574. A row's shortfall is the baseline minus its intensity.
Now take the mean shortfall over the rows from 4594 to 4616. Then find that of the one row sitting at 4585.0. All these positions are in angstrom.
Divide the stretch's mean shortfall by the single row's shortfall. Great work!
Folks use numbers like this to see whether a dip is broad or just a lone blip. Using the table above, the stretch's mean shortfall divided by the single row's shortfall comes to 0.97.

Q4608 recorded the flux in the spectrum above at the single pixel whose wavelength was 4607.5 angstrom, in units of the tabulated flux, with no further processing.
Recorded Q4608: 4.61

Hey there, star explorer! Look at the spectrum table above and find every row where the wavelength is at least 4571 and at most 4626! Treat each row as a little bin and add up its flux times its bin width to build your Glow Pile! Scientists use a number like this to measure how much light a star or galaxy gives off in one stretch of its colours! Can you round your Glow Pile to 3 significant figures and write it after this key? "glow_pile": 285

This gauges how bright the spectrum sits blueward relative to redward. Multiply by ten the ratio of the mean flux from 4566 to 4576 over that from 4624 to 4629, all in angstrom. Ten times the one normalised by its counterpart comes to 10.8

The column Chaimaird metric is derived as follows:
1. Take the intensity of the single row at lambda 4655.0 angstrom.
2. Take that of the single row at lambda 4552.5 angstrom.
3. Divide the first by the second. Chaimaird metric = 1.12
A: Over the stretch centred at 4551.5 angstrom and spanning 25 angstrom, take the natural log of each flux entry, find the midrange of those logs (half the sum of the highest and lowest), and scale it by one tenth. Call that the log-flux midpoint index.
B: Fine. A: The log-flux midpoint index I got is 0.163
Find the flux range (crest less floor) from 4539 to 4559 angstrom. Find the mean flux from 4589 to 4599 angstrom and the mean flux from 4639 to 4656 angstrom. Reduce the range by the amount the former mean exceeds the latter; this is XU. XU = 4.1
